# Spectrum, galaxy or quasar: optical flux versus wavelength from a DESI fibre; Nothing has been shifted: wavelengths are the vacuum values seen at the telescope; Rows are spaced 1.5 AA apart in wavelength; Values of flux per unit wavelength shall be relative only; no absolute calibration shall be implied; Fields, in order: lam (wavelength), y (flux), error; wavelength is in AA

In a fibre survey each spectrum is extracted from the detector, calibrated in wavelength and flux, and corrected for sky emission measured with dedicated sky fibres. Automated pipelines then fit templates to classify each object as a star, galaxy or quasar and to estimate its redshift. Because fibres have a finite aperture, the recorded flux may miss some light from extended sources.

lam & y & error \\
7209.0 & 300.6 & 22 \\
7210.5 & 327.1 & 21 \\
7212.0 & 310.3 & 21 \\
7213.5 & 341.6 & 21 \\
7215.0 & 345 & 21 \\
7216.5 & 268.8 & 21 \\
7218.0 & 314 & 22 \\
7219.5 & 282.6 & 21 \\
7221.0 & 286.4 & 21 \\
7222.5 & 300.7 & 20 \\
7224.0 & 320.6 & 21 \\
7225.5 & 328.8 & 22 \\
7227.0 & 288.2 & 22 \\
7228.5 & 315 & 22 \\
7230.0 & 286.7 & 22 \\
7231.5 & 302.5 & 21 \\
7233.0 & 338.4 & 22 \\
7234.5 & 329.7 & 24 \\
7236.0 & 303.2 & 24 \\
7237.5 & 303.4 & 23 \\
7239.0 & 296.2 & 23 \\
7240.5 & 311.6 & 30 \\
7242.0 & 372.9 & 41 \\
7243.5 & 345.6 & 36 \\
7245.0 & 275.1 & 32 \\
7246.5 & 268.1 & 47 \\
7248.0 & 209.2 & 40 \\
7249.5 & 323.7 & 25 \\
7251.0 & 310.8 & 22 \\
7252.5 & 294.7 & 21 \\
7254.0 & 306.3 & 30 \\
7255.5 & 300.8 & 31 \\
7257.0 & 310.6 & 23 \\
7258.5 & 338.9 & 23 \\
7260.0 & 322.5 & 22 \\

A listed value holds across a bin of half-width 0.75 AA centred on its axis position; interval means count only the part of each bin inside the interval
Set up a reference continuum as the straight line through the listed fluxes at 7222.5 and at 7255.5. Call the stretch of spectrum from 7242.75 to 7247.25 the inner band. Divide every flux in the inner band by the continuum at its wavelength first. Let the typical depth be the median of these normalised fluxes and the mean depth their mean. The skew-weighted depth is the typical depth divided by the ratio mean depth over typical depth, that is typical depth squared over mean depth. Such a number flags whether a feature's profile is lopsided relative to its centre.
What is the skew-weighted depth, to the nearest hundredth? 0.85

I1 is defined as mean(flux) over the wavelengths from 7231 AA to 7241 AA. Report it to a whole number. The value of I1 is 312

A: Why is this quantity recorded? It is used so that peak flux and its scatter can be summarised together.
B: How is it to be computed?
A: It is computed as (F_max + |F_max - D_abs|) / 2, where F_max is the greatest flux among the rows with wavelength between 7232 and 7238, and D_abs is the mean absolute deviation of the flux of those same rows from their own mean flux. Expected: 331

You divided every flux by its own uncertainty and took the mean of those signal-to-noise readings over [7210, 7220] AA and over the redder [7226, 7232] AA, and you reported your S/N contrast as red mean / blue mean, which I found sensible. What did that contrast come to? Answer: 0.93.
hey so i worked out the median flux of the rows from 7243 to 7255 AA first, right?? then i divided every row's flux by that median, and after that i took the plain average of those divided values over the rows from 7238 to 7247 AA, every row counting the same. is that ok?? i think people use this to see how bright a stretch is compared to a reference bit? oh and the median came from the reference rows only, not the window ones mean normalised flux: 1.04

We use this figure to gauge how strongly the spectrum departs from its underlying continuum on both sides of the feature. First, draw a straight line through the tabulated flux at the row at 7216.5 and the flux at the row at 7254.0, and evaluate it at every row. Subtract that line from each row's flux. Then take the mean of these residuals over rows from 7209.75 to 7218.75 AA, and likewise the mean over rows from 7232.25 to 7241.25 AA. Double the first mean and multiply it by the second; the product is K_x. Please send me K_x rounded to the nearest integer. 2532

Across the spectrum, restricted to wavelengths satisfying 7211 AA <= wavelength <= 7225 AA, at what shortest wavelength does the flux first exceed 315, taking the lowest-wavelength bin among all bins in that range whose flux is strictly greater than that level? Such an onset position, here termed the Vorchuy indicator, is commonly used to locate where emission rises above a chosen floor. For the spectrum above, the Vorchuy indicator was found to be 7213.5 AA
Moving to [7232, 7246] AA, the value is 7233.0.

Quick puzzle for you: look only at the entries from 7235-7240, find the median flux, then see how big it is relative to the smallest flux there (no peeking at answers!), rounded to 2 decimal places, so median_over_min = 1.02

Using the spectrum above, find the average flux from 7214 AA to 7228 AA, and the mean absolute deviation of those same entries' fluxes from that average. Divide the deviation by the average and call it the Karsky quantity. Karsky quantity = 0.068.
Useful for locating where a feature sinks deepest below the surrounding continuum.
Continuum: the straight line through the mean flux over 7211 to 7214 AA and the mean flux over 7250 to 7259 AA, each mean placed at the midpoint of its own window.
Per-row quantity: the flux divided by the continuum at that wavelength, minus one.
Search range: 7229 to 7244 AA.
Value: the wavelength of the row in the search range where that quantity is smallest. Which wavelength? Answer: 7230.0 AA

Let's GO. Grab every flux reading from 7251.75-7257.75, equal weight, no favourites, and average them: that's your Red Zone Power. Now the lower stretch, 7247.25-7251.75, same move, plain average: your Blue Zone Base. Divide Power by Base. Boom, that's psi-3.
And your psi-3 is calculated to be 1.08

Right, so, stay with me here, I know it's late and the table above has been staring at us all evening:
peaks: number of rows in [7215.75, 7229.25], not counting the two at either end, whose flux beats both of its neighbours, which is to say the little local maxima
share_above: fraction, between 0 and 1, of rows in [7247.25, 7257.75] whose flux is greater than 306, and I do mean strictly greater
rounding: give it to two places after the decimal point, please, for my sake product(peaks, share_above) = 1.14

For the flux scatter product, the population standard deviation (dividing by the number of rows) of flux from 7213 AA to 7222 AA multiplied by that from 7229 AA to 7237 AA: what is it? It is 560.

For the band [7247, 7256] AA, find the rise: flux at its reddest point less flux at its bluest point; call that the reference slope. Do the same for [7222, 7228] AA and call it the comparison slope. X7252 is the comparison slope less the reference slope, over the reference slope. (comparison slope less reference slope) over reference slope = -1.1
